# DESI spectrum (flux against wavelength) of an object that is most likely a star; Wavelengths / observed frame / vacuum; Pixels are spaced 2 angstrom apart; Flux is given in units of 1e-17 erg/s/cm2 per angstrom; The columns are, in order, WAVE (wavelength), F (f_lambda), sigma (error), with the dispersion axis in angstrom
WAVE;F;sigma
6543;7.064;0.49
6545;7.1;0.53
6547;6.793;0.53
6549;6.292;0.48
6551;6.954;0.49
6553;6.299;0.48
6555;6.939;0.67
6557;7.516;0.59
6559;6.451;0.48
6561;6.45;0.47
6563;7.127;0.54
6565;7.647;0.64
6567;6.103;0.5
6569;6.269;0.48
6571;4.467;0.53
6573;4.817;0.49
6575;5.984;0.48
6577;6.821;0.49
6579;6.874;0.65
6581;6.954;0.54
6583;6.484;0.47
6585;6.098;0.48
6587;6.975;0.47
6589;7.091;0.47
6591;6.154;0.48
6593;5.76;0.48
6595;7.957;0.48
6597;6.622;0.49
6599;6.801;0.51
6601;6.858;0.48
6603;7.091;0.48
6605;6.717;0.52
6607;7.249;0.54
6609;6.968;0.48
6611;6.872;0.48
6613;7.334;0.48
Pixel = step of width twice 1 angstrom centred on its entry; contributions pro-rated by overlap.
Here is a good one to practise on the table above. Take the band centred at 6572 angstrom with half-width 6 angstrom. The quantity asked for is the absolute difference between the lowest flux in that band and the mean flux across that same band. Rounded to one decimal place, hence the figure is 1.3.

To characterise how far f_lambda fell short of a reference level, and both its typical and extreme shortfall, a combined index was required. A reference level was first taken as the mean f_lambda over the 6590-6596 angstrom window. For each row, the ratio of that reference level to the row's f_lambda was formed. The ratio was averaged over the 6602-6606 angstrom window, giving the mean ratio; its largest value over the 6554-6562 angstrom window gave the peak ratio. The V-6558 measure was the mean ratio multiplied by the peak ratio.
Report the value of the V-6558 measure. 0.99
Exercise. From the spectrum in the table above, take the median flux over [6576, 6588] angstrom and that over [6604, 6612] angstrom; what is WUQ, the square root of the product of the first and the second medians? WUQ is 6.9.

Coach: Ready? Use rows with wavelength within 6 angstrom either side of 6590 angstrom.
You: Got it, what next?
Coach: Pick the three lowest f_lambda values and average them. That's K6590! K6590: 6.00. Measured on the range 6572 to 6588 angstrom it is 5.63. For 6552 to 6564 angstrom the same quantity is 6.40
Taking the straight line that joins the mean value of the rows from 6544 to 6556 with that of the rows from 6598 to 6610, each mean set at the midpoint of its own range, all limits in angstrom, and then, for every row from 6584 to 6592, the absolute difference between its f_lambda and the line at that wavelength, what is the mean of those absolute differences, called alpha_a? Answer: 0.45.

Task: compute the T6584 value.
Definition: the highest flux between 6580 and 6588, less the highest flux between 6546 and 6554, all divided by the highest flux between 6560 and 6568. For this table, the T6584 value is 0.00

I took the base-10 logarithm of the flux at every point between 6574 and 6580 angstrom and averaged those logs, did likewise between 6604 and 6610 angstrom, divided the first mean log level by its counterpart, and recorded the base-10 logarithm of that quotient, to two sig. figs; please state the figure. -0.014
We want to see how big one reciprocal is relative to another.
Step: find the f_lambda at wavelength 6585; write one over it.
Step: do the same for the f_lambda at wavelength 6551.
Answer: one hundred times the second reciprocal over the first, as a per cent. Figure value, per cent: 88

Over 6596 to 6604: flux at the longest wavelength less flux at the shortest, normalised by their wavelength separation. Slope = 0.078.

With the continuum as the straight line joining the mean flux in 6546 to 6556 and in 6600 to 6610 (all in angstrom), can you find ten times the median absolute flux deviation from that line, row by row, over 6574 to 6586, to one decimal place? 2.4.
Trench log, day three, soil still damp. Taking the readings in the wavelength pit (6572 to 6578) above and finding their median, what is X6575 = 6.0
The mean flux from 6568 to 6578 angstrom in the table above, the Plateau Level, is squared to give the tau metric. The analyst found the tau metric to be 32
